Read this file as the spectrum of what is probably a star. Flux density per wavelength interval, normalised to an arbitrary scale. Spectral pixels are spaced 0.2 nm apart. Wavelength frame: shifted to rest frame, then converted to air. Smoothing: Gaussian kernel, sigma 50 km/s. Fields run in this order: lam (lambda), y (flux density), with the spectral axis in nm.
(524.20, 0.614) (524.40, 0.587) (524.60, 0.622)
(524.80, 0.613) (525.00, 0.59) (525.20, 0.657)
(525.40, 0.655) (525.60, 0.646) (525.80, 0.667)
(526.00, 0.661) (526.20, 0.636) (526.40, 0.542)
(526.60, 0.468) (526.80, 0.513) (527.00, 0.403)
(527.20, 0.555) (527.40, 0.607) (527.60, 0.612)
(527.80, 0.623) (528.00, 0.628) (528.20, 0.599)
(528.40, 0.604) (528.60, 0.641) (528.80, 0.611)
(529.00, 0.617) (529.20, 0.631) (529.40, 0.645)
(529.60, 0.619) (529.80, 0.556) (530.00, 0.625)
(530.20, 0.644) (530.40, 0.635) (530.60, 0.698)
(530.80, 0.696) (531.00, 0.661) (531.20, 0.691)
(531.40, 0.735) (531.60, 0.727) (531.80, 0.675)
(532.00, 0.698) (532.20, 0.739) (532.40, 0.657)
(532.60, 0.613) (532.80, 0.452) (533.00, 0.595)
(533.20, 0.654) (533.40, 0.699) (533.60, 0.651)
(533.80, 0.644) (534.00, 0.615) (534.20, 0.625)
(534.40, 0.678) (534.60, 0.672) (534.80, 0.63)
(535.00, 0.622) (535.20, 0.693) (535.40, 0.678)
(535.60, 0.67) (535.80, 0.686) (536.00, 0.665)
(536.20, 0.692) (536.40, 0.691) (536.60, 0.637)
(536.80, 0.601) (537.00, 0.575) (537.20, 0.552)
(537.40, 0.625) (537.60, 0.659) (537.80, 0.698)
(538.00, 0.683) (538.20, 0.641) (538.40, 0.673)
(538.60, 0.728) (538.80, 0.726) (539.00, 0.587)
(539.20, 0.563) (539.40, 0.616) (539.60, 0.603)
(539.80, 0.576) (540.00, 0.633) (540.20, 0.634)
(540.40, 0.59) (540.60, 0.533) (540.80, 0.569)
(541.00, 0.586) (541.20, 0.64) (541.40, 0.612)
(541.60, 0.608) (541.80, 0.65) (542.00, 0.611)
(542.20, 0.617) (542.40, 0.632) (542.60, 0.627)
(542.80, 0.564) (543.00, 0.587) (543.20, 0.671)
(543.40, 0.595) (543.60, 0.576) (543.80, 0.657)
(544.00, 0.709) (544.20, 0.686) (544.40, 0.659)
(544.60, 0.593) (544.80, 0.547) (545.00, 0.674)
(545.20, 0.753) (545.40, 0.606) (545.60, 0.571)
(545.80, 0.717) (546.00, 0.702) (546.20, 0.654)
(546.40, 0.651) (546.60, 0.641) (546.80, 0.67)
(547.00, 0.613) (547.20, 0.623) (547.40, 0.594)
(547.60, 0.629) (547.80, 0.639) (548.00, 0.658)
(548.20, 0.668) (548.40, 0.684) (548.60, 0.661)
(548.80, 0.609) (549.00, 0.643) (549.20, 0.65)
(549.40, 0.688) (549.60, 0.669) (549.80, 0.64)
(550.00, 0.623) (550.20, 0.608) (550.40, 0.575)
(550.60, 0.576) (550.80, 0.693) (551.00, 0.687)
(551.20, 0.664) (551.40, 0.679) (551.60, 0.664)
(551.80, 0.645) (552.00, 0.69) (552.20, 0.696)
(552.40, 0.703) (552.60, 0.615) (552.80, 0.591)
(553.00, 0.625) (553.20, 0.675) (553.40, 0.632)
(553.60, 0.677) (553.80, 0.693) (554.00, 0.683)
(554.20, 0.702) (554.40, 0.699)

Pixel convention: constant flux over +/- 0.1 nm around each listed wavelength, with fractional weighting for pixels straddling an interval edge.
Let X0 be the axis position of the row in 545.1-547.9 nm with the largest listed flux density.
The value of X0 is 545.20 nm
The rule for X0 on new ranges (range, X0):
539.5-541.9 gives 541.80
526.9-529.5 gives 529.40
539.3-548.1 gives 545.20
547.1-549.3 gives 548.40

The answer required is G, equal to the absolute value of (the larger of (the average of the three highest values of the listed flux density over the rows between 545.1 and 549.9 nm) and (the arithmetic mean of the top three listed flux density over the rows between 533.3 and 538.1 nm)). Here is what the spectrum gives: 0.724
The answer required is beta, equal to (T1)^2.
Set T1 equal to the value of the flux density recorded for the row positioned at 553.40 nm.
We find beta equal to 0.40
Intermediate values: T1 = 0.632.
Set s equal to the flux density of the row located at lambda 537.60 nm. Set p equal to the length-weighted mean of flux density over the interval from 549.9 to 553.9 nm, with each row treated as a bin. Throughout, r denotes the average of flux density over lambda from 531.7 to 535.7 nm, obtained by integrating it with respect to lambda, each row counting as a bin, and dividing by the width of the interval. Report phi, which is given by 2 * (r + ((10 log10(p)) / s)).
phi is -4.4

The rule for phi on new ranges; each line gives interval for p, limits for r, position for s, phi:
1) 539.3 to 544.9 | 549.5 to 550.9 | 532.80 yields -8.1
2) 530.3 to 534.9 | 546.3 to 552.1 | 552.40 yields -3.9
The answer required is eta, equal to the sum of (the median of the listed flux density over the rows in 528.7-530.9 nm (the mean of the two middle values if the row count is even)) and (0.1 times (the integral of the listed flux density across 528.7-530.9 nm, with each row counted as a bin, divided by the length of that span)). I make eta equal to 0.694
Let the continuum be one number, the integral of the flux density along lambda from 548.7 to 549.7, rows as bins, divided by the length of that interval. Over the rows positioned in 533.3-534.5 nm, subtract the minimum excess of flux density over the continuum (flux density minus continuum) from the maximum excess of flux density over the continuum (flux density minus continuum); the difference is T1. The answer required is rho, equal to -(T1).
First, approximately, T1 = 0.084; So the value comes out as -0.08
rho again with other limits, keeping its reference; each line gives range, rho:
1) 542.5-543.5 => -0.11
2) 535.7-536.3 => -0.03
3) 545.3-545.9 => -0.15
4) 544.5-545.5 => -0.21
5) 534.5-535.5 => -0.07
